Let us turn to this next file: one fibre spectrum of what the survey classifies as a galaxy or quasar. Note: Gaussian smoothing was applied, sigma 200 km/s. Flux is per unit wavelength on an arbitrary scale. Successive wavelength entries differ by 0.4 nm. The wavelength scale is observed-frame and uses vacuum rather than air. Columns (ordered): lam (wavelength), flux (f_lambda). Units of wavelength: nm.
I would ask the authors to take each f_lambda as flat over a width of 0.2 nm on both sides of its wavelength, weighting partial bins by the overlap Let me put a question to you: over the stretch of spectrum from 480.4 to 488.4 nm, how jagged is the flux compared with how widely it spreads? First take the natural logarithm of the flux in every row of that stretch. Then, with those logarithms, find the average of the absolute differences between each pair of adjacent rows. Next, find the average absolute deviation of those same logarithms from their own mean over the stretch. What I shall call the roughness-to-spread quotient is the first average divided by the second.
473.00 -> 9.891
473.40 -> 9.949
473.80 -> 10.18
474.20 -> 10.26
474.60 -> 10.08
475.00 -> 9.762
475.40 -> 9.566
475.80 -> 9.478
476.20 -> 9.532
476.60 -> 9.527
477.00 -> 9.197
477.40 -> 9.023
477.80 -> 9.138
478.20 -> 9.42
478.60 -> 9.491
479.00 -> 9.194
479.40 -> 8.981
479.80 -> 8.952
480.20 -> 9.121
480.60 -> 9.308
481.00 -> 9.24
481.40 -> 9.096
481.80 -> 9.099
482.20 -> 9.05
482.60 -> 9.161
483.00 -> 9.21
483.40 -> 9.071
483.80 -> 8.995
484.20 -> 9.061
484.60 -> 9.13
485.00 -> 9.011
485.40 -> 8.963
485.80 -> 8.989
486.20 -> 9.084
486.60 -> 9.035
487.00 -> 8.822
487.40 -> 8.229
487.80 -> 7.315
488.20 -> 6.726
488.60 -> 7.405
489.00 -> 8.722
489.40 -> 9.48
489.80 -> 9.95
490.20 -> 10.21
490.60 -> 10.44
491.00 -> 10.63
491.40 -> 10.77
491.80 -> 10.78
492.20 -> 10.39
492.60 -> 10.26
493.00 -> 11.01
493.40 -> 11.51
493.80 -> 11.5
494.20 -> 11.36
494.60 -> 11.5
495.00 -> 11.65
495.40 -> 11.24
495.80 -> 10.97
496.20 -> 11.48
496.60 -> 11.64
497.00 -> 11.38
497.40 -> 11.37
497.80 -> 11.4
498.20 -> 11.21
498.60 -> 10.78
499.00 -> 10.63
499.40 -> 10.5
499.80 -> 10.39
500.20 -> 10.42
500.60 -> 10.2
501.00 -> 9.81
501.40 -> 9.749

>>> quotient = 0.42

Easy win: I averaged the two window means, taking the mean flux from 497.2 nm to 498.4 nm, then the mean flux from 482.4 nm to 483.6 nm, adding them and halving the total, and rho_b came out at 10.2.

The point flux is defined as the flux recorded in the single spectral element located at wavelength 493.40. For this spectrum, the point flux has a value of 11.51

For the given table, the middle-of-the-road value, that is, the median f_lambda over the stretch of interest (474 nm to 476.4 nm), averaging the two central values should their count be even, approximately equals 9.7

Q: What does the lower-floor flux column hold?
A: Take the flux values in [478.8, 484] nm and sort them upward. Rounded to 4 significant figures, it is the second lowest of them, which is 8.981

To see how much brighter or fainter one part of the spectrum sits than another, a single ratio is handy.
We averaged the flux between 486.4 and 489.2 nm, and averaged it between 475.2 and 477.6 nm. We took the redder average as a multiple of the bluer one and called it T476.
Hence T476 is 0.86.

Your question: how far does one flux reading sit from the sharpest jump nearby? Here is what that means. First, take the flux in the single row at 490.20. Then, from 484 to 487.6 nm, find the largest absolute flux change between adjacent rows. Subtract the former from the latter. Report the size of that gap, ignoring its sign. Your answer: 9.6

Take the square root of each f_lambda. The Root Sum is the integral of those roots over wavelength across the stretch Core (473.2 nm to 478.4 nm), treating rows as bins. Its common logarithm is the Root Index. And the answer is 1.21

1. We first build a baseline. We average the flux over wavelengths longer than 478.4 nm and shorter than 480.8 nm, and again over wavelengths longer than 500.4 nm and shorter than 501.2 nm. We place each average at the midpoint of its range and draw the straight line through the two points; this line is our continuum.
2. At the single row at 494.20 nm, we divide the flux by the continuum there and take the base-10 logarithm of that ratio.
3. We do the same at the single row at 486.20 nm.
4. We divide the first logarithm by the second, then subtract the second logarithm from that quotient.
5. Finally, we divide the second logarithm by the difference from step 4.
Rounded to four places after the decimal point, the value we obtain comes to 0.0040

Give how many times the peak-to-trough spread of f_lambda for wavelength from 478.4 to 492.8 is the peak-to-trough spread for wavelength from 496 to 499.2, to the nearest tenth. 4.0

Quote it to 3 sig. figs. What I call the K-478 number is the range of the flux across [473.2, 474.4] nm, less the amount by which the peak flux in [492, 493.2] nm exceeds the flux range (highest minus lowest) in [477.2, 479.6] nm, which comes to -10.2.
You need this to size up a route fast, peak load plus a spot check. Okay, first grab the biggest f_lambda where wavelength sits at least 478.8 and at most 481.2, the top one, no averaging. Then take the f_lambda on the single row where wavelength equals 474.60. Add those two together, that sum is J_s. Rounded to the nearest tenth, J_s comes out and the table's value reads 19.4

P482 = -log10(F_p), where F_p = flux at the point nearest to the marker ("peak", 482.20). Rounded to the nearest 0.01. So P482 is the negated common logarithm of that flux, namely -0.96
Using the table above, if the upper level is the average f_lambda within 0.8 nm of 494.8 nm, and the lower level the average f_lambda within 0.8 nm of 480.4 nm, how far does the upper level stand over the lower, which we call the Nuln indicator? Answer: 2.3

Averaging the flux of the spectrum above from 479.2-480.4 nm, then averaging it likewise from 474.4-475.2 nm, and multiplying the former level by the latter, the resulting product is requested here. 89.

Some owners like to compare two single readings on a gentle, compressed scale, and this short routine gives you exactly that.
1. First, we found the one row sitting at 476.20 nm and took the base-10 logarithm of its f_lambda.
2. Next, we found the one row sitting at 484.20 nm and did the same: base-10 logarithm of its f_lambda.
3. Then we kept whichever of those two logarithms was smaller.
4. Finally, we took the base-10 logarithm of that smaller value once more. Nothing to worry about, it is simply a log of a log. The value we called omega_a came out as -0.019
